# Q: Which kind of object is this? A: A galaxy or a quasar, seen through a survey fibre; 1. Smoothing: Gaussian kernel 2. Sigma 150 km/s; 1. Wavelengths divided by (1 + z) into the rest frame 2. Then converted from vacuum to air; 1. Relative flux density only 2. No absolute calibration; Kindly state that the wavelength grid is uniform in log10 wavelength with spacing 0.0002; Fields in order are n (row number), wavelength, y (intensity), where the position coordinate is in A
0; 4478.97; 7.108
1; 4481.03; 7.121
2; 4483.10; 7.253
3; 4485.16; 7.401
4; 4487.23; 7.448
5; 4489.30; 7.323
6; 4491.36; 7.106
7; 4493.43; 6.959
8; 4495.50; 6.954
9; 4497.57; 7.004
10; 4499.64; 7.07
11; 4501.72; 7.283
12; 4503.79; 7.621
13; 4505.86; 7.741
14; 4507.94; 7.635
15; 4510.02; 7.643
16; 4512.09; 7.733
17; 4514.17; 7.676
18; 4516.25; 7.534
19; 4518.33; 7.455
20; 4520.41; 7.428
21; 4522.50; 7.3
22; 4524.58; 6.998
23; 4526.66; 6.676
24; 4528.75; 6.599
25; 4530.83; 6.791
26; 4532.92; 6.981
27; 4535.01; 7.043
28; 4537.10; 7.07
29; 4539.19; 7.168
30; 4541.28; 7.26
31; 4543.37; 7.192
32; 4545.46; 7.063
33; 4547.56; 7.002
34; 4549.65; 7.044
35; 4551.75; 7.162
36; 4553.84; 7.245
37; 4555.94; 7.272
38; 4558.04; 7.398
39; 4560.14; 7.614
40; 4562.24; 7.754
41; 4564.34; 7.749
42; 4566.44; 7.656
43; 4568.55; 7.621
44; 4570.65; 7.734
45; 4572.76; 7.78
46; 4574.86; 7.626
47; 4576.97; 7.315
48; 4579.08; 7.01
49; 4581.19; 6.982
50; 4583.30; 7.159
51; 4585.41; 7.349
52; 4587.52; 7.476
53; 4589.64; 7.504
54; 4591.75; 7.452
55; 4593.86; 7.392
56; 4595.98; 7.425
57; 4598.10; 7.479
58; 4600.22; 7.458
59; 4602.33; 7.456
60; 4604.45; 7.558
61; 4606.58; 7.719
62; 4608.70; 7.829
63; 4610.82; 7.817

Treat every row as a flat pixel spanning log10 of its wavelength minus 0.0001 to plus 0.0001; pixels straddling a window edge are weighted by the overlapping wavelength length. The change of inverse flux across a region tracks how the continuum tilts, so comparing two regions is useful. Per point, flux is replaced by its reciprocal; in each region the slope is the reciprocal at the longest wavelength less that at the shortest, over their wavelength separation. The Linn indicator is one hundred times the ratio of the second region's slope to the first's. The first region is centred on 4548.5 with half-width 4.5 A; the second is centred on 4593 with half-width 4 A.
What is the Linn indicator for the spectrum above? -72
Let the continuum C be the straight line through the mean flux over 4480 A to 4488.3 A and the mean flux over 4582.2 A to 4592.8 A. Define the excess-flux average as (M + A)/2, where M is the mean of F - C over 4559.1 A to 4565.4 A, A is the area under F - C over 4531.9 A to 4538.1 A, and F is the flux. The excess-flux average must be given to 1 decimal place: -0.8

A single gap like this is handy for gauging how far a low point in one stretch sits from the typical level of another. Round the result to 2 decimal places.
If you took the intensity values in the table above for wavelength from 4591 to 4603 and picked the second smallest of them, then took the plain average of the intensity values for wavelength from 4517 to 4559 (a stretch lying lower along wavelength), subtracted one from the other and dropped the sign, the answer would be 0.32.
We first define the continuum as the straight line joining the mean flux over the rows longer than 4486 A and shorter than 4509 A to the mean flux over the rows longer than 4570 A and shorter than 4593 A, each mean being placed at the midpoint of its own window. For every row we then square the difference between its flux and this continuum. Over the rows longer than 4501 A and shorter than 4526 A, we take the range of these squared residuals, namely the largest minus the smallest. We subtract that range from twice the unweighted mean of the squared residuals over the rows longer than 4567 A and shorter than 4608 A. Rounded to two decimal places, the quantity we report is -0.10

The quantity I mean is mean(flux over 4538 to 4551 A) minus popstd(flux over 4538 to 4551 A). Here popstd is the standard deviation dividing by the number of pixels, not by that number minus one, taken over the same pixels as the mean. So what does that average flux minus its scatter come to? 7.03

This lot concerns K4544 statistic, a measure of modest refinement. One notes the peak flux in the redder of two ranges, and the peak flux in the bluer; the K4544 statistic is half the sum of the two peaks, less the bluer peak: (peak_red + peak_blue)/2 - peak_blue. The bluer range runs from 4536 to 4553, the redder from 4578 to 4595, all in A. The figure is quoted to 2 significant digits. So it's 0.12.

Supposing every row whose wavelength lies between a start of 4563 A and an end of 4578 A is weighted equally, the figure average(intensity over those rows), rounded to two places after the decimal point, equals 7.64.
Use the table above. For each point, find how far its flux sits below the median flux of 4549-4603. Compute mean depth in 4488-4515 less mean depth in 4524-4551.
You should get -0.37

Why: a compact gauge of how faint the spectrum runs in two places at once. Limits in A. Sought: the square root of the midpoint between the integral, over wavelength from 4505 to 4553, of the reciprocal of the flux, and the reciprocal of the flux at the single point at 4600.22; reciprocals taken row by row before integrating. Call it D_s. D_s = 1.84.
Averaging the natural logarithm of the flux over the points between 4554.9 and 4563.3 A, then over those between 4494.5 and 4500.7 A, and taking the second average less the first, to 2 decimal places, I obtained -0.07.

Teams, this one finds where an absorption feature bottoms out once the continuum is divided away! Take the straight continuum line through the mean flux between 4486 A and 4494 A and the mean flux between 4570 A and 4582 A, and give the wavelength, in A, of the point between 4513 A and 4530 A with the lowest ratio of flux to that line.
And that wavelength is 4528.75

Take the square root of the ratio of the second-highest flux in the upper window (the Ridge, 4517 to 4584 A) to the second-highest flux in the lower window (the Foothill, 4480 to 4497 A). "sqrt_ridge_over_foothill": 1.02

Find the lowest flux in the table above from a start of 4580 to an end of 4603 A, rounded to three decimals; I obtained 6.982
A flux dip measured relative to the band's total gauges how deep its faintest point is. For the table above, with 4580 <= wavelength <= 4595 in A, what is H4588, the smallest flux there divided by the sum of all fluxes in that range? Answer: 0.136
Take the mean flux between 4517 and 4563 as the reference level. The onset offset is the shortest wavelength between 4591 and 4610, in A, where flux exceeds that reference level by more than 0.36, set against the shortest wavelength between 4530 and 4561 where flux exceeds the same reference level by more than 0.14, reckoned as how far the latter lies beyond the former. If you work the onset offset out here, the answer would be -46.4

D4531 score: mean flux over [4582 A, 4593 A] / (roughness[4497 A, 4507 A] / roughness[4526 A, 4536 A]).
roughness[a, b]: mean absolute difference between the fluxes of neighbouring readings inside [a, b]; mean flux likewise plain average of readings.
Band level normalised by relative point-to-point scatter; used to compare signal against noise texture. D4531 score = 5.2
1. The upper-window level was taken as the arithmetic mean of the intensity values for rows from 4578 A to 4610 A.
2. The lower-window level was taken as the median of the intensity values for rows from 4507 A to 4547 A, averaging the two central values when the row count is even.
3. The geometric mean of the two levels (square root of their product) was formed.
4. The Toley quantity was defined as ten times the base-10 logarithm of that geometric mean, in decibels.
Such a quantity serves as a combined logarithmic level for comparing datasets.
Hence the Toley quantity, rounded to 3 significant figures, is 8.64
